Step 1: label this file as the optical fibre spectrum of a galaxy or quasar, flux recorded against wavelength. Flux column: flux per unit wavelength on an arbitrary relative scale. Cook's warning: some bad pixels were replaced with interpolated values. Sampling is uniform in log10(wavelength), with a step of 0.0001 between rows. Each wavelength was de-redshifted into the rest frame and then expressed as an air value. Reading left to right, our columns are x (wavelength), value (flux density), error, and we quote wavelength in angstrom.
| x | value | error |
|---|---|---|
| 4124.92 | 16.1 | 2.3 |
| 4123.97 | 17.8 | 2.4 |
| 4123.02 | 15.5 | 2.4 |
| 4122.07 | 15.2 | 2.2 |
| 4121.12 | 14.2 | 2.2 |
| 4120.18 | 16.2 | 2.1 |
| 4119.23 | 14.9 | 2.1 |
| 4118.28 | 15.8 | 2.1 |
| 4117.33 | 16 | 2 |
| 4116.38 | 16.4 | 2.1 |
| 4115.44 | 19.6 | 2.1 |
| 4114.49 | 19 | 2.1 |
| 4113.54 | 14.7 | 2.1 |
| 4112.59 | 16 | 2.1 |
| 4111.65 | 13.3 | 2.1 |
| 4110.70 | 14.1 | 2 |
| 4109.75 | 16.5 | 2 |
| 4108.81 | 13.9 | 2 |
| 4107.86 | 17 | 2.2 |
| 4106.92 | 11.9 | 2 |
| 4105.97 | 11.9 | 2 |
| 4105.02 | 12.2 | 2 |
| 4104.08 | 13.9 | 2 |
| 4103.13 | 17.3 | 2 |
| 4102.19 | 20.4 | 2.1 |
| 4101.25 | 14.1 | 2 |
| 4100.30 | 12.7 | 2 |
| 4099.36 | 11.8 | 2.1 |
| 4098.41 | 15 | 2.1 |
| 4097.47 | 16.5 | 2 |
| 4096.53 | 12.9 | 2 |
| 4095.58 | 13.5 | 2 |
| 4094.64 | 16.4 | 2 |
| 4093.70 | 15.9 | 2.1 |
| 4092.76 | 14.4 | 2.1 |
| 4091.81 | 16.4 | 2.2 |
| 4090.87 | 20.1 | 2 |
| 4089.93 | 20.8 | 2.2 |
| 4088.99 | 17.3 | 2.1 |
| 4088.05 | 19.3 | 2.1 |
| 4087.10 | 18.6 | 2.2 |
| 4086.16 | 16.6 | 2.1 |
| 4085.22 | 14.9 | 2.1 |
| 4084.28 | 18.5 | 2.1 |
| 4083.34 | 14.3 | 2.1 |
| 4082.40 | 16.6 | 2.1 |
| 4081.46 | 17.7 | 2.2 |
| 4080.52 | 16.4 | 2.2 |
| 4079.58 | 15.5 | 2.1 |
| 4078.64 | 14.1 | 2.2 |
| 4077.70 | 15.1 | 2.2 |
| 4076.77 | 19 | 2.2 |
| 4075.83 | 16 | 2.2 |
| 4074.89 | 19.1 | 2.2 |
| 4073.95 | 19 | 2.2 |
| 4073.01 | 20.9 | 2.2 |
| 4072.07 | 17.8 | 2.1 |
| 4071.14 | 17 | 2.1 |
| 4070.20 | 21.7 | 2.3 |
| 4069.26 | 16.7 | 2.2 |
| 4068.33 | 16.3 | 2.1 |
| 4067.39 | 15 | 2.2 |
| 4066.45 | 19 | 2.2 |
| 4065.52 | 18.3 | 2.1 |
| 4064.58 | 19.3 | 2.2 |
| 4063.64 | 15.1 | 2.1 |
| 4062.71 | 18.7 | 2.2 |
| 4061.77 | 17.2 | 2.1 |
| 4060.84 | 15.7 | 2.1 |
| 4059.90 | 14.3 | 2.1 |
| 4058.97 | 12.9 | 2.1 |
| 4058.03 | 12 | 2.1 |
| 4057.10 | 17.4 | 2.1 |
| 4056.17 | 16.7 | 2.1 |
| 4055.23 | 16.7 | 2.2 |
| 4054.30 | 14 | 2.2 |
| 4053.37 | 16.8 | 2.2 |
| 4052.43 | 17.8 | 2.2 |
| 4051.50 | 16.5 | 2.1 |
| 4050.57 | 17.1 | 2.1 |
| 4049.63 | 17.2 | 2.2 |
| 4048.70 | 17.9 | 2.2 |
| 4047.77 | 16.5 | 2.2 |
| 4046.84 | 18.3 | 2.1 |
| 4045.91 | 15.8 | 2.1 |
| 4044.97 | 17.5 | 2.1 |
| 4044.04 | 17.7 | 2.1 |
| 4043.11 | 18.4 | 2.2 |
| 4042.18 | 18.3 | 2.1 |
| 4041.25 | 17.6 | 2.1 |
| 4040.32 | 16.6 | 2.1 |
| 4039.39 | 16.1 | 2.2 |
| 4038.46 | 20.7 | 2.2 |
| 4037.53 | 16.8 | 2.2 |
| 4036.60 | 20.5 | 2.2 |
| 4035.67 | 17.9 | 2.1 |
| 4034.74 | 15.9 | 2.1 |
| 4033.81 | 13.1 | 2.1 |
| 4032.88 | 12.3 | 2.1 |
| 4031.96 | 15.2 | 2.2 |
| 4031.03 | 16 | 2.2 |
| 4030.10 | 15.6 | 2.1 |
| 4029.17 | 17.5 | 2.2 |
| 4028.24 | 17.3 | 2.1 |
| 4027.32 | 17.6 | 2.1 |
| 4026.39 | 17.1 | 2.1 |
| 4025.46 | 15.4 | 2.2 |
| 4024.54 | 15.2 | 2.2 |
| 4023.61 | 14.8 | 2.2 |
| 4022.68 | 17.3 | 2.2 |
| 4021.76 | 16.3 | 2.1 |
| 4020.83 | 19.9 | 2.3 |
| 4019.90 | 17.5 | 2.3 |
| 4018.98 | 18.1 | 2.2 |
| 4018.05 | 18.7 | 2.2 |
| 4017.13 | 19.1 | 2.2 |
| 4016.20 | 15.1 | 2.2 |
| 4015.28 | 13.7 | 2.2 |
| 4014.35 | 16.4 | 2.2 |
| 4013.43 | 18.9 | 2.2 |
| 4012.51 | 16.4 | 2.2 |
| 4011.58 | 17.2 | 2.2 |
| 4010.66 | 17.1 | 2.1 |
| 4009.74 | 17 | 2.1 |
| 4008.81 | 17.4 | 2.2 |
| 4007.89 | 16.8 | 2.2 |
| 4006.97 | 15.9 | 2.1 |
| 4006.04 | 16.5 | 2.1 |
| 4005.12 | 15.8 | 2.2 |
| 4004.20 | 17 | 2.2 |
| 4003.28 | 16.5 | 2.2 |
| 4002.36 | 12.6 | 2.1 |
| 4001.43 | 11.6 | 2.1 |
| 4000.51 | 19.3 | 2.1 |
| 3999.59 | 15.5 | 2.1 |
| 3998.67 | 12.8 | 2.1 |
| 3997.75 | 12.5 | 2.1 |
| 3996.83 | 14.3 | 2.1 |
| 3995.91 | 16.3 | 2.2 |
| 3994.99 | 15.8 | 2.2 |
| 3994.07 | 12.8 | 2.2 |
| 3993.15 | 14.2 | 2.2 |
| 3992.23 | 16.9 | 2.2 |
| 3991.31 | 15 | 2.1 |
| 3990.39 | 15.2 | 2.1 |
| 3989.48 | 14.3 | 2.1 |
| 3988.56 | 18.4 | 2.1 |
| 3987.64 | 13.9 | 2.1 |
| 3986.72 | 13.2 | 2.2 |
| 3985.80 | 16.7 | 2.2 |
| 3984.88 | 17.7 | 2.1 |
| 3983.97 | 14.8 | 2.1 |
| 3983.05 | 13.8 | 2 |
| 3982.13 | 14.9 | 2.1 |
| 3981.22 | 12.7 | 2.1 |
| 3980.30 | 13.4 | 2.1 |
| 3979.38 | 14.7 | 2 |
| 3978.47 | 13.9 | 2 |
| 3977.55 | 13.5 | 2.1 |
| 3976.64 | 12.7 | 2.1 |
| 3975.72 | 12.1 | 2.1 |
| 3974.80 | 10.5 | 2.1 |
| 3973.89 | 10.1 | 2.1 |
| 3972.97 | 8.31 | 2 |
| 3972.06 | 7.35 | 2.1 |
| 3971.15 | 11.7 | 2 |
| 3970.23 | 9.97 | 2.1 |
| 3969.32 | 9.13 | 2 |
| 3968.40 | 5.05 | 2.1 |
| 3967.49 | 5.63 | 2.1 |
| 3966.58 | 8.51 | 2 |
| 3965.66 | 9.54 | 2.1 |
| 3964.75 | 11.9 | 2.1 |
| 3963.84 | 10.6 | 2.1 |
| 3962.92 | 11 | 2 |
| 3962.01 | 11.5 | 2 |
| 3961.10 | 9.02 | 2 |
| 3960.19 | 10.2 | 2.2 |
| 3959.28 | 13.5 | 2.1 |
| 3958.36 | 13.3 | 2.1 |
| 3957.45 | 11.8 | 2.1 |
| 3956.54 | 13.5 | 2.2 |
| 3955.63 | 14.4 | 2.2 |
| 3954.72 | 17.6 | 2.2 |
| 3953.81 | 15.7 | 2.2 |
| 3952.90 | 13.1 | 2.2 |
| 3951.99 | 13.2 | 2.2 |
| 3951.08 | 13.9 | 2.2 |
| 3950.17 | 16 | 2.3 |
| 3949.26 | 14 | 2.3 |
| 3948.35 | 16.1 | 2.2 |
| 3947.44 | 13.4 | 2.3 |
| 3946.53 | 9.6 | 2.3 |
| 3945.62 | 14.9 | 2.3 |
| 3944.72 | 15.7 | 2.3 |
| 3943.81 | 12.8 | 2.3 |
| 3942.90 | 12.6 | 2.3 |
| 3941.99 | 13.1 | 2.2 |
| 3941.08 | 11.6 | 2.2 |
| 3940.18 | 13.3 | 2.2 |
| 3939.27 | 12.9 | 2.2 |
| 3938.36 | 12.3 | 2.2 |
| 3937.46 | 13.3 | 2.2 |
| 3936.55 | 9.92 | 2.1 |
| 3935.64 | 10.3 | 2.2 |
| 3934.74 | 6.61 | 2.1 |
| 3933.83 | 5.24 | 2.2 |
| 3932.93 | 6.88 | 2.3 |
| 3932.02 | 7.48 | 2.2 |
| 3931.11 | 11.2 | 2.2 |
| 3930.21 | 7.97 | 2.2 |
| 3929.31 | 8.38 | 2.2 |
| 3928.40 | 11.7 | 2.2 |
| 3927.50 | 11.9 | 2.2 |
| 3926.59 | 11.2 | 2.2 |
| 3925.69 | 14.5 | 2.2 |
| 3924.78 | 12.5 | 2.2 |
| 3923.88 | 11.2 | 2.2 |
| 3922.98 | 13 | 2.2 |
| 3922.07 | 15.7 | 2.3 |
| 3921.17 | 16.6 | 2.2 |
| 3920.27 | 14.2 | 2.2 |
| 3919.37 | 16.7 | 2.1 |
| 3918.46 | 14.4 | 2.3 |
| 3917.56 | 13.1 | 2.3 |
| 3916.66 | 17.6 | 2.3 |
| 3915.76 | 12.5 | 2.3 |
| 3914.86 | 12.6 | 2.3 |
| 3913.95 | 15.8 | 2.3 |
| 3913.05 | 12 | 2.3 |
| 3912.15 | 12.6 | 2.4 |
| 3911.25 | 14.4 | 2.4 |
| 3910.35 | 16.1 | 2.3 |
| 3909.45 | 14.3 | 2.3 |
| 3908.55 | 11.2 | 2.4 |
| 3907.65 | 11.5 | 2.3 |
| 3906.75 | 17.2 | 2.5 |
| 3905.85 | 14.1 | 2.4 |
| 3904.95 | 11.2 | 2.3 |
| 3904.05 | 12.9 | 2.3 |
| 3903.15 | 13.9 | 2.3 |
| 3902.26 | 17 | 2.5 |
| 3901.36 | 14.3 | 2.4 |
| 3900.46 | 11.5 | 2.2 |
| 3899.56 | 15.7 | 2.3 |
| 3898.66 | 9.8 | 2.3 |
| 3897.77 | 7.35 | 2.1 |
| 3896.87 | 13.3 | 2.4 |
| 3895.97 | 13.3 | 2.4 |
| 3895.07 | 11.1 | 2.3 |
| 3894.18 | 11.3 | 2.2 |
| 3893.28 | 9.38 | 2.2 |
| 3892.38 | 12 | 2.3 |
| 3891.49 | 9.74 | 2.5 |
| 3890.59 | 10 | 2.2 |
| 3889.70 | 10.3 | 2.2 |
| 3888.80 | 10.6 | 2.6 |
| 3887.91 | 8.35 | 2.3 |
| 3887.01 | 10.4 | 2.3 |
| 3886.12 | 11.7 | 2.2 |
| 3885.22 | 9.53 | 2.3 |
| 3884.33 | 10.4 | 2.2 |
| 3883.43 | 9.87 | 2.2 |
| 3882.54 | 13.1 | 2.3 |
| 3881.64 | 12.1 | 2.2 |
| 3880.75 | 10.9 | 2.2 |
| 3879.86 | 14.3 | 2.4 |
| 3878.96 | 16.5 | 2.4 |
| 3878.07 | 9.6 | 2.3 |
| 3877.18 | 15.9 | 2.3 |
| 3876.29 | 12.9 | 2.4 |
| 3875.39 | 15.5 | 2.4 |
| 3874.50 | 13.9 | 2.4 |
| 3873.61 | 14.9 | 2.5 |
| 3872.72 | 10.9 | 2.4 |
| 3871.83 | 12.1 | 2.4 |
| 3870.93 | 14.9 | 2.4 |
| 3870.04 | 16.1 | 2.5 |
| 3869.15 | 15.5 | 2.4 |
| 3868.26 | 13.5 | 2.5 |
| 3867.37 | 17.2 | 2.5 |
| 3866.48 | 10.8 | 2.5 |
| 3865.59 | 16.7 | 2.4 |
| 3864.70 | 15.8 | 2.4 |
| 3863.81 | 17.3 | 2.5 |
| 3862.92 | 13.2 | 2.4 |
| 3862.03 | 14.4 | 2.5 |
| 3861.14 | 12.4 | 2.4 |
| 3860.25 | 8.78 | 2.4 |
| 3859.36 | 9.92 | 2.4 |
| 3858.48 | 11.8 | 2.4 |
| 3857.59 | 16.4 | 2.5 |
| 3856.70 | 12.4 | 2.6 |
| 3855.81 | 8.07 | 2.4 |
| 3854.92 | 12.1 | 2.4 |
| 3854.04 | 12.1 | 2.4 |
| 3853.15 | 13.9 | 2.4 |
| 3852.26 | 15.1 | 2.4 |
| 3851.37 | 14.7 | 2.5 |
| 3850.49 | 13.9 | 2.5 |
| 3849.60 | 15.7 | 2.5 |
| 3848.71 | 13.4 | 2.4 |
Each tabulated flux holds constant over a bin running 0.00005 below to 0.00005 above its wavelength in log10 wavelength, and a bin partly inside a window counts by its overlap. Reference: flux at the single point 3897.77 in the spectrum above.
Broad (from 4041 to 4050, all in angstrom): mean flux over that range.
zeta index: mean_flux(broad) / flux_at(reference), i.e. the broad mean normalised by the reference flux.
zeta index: 2.38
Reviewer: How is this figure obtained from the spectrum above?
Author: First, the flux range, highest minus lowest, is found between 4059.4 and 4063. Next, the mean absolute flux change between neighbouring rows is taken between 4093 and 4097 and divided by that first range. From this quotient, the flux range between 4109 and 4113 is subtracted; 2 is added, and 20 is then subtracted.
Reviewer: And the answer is -20.9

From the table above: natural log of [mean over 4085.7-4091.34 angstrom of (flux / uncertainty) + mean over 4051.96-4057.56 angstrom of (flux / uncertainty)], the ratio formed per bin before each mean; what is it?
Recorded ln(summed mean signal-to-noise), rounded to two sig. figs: 2.8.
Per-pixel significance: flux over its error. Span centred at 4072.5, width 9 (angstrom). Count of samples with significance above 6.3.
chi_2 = 10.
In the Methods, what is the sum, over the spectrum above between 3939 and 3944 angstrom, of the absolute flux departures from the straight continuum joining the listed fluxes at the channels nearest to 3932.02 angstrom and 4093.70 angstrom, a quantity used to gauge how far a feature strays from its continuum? 28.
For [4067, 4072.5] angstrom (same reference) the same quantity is 17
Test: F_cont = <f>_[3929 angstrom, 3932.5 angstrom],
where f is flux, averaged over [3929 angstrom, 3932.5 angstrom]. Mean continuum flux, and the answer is 8.8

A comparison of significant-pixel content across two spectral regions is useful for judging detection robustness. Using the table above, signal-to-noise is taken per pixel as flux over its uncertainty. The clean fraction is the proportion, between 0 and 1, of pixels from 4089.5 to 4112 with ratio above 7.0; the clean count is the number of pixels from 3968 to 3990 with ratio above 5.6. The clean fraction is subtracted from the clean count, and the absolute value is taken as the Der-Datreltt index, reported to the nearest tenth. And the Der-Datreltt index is 16.5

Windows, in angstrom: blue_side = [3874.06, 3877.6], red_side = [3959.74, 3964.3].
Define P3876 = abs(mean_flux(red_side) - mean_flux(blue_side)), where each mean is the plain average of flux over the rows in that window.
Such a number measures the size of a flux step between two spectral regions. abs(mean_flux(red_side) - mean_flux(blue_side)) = 4.1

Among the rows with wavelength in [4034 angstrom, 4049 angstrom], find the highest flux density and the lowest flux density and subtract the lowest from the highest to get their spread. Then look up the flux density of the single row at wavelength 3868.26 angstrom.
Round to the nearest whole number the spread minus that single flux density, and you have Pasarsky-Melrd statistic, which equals -9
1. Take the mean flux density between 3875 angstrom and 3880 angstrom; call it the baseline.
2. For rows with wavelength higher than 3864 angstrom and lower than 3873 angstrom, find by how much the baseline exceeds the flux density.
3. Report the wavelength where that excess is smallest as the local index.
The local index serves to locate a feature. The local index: 3867.37 angstrom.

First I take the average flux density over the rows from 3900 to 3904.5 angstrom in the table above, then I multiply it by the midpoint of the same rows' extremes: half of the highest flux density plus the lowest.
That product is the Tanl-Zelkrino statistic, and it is 198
